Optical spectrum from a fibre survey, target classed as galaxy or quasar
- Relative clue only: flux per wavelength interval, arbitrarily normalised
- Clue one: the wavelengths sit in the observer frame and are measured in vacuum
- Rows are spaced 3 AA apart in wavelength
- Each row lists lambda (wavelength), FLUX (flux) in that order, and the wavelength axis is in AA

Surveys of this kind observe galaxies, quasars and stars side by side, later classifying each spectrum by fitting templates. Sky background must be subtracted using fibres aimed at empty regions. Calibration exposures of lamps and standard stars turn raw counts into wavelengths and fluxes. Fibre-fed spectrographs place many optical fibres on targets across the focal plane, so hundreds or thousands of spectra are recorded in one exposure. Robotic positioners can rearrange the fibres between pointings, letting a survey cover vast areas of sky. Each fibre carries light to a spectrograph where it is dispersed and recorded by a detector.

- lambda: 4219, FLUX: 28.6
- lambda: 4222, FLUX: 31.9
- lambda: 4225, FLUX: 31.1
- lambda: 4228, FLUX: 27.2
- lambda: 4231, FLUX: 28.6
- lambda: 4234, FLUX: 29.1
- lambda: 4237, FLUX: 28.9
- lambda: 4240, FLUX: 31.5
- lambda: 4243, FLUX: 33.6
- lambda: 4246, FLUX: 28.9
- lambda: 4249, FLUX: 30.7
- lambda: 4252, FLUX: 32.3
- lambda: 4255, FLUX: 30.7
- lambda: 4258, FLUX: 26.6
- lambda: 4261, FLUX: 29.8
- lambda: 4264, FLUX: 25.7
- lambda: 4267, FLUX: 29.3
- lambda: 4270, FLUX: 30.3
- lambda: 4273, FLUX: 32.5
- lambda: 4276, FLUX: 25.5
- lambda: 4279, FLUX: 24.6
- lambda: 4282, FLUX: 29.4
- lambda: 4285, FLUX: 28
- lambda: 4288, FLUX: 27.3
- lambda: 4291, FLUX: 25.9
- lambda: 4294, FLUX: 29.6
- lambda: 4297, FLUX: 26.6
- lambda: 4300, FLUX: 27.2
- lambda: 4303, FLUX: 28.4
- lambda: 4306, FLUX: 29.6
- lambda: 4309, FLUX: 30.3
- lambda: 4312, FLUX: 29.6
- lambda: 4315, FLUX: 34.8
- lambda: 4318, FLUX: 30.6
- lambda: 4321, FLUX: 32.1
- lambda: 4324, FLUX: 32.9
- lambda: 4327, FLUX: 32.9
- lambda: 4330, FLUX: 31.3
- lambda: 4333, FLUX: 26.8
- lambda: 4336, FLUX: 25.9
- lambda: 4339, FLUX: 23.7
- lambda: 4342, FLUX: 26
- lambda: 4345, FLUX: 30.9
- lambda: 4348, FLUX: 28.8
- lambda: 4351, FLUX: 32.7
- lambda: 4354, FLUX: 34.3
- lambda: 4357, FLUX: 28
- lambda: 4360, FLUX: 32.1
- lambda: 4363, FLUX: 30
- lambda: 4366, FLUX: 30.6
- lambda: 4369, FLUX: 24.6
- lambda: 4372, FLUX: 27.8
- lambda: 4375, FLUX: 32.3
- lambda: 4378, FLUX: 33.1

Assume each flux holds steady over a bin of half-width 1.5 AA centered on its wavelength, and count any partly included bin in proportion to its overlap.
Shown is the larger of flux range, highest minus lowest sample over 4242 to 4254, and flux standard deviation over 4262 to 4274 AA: 5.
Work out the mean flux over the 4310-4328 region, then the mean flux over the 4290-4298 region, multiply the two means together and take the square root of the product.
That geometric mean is 29.7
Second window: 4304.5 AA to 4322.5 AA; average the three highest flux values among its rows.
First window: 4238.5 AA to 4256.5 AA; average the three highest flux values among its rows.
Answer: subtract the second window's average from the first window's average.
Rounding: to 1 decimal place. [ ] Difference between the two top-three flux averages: 0.0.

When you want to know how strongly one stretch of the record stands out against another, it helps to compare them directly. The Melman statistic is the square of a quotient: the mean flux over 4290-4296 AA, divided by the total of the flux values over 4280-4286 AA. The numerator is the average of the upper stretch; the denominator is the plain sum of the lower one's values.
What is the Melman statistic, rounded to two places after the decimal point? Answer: 0.23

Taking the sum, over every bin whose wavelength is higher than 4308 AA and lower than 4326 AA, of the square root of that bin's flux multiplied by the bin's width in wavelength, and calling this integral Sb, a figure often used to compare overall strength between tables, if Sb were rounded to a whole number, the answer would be 101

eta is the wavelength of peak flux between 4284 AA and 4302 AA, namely 4294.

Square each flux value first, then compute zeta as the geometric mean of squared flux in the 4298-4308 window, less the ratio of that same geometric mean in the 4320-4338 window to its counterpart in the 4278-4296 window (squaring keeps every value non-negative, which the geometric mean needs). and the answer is 804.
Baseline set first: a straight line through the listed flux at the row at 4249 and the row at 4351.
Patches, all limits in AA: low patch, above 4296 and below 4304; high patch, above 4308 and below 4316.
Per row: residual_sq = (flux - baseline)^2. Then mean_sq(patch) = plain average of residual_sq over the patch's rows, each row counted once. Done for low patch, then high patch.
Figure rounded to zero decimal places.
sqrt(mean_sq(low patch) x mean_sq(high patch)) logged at 10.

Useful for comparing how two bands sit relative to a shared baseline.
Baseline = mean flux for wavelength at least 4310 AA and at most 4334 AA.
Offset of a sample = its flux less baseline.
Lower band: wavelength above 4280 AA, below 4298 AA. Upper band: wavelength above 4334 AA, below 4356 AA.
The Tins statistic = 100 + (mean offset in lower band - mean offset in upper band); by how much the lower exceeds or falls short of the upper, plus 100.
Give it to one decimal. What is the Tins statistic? 98.9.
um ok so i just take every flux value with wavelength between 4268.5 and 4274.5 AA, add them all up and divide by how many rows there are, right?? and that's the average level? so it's 31.4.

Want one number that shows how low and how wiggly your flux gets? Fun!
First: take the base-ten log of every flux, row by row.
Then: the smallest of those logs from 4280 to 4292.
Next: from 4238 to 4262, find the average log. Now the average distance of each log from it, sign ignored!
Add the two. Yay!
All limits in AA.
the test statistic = 1.44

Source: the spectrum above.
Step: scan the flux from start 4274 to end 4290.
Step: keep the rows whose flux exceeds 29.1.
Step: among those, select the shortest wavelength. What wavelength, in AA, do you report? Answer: 4282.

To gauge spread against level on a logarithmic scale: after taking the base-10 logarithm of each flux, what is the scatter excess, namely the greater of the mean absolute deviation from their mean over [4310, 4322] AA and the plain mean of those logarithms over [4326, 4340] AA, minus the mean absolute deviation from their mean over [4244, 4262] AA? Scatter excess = 1.43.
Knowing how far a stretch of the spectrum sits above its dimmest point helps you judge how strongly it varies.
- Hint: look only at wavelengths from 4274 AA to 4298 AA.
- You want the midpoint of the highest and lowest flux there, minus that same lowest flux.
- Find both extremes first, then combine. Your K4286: 2.5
